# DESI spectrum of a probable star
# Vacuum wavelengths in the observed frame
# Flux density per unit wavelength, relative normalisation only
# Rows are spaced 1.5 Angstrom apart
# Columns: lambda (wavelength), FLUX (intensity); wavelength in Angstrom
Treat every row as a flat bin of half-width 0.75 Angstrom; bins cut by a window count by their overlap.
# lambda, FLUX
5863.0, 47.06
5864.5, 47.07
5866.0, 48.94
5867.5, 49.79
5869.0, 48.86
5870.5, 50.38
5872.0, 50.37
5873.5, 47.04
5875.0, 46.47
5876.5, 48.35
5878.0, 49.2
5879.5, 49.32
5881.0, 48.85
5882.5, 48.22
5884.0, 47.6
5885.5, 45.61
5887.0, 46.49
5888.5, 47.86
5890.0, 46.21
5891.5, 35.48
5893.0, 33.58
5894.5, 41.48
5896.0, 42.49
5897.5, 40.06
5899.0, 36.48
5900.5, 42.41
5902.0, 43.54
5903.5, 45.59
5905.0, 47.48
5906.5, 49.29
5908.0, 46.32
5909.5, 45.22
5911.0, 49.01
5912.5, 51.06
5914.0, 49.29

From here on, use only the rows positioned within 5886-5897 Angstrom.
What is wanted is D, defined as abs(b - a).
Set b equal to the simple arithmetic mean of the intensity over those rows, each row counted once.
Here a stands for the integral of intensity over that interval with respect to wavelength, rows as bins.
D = 420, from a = 462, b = 41.9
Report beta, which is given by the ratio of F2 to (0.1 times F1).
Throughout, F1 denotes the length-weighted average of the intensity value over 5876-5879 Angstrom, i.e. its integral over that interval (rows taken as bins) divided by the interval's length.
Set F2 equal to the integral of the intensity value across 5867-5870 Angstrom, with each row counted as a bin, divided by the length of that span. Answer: 10.1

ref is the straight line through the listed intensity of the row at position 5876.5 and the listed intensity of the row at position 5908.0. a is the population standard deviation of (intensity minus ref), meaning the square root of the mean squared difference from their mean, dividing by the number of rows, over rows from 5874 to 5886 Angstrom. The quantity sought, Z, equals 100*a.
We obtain 119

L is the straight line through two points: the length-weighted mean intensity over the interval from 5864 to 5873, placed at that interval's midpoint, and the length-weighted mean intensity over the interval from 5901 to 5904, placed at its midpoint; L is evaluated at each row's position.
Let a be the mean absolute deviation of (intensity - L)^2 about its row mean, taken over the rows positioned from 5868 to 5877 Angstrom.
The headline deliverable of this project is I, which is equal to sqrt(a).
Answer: 1.0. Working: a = 1.1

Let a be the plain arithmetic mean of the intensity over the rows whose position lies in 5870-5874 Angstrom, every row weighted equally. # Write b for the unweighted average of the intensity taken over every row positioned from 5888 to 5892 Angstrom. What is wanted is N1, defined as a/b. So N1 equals 1.14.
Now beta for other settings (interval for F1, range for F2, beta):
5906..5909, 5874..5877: 10.0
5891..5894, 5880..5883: 13.9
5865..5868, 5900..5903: 8.8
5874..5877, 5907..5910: 9.7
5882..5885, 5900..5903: 9.1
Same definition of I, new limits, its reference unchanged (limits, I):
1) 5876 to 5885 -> 0.9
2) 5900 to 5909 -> 2.8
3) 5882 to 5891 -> 0.8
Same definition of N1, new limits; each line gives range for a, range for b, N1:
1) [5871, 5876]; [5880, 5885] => 0.99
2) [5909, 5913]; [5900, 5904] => 1.10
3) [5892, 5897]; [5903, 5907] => 0.83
